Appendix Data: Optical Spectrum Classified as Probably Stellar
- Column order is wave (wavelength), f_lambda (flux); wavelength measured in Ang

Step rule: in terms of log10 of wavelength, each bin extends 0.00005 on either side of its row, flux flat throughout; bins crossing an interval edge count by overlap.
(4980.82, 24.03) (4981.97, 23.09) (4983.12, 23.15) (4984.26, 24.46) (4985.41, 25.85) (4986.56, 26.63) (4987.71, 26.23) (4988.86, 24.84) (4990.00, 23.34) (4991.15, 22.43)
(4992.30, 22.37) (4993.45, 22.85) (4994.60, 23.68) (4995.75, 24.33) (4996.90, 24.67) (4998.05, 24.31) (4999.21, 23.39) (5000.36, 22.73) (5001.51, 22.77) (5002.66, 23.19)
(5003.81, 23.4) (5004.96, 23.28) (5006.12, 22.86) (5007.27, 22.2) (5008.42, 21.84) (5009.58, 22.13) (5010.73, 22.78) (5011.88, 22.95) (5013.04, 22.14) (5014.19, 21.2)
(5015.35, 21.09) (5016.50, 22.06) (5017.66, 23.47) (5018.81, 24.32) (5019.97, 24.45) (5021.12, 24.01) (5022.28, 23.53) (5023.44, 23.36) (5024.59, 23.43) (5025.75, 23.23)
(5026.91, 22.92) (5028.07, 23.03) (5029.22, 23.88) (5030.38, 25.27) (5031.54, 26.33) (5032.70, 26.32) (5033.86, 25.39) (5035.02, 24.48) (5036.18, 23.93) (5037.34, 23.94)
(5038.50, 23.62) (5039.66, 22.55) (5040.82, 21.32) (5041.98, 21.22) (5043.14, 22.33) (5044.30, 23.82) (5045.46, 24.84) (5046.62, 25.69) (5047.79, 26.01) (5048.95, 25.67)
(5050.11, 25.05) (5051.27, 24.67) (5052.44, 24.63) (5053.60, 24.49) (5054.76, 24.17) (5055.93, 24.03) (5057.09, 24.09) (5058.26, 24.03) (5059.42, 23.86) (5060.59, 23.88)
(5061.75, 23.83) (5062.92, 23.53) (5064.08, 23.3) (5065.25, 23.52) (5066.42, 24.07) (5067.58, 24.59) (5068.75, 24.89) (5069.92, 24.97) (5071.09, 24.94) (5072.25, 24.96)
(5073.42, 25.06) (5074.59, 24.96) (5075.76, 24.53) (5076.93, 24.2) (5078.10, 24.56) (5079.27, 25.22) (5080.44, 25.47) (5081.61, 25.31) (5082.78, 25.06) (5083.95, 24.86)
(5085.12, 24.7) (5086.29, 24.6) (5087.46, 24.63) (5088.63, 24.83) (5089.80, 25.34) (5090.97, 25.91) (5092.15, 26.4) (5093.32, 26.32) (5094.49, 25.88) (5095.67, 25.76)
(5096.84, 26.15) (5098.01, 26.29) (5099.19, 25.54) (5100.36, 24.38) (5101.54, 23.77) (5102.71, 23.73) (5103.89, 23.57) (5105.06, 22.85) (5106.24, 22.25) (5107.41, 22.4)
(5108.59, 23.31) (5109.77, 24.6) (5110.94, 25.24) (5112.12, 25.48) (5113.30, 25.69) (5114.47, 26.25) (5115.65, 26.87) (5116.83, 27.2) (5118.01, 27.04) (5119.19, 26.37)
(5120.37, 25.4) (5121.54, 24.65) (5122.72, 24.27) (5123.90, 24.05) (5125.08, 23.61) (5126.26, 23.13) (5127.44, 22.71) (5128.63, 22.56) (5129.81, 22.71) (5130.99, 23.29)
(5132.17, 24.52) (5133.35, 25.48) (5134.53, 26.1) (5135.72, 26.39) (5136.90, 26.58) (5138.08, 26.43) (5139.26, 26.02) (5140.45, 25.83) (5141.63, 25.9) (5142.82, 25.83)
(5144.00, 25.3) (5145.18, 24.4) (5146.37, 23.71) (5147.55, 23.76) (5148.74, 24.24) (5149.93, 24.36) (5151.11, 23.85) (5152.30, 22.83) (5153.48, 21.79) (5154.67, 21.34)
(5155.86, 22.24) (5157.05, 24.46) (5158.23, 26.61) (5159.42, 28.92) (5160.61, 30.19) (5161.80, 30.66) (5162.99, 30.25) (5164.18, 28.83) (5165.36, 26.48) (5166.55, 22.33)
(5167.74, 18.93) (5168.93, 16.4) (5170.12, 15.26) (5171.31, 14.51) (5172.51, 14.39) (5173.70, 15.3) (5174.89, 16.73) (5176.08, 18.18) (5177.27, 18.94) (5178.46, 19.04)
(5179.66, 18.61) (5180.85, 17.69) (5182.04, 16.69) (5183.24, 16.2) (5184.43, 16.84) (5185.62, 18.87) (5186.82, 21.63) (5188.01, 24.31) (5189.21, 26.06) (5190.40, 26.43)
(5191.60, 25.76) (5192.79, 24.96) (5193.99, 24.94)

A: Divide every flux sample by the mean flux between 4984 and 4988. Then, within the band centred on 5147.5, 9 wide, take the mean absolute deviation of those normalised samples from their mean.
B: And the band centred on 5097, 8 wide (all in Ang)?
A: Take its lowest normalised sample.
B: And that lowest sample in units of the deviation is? 62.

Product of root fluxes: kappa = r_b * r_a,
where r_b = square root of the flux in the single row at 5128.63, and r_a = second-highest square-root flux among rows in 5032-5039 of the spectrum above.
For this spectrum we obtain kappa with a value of 23.9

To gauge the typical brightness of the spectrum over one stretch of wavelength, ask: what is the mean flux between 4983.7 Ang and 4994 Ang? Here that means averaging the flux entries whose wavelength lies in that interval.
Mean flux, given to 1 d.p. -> 24.3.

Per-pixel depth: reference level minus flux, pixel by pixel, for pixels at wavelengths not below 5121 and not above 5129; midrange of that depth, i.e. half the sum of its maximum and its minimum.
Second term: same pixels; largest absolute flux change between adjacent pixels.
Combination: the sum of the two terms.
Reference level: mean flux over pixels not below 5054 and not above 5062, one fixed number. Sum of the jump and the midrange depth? 0.9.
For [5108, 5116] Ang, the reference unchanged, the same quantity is 0.2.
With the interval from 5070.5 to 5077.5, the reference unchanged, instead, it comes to -0.2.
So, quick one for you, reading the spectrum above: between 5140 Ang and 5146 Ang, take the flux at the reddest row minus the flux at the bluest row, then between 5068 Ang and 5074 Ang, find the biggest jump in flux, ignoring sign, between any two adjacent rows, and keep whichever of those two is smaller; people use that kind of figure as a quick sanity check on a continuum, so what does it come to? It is -1.4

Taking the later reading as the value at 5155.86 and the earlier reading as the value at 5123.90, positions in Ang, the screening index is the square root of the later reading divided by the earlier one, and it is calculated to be 0.962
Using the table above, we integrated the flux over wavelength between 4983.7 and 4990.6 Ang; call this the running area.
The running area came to 174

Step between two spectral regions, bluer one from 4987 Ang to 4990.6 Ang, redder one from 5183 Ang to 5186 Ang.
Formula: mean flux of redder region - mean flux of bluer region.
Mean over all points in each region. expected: -8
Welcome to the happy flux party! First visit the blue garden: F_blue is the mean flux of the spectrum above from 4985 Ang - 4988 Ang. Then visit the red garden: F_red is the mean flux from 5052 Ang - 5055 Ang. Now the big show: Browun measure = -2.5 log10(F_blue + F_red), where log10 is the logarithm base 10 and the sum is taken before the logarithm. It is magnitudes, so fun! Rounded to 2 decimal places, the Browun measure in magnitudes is -4.26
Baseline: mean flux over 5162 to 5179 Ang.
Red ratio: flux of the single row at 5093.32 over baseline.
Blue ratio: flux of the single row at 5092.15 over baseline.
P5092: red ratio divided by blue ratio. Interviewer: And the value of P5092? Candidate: 1.00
